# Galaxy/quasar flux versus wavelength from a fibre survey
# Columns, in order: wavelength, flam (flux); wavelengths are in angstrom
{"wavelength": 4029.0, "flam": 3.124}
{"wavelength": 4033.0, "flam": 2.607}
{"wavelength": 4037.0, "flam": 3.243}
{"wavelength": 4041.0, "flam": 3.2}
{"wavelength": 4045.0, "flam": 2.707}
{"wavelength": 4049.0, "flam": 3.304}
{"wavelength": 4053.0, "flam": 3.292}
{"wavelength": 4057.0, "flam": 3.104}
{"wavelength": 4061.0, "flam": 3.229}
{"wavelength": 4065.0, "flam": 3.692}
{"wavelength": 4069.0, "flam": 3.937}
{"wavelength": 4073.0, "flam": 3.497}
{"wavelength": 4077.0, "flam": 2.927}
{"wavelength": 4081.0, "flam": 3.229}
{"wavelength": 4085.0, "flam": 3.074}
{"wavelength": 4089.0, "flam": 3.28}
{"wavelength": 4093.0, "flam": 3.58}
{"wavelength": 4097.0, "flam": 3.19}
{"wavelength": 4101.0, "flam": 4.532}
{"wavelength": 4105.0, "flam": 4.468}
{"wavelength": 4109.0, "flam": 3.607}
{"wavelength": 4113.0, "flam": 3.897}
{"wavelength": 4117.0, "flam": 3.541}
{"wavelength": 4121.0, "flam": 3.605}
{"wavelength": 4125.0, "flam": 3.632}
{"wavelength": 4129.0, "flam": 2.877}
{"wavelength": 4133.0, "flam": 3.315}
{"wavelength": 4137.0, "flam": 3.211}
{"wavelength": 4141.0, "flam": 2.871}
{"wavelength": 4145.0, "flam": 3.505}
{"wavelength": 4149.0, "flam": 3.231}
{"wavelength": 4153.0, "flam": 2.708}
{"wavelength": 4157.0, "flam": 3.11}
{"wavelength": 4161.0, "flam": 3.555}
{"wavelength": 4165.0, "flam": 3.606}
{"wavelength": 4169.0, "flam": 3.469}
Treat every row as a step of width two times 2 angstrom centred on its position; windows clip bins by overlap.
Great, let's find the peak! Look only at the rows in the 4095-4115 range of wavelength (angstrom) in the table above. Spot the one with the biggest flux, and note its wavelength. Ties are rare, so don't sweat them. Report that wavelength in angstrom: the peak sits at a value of 4101.0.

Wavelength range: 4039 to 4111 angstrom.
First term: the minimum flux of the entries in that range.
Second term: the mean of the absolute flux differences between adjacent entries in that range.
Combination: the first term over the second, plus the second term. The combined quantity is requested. 7.2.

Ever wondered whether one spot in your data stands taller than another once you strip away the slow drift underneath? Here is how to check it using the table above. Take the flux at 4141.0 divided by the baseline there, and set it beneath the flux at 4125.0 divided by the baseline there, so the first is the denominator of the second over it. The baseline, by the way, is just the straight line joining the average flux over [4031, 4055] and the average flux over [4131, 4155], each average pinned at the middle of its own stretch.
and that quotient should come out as 1.27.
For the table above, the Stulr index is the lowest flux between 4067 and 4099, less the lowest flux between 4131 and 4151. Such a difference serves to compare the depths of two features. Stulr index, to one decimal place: 0.1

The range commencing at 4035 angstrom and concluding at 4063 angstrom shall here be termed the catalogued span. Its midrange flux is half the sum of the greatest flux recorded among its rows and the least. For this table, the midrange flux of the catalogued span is 3.01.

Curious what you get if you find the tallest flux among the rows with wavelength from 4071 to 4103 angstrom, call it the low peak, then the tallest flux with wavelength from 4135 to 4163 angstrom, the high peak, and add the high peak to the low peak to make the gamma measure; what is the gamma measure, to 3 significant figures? 8.09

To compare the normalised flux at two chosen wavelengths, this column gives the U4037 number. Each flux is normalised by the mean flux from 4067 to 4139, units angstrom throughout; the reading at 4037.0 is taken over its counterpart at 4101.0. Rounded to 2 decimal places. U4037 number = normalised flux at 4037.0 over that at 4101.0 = 0.72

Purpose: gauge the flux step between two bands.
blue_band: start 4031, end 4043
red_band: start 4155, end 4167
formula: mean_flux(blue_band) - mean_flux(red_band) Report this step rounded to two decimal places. -0.41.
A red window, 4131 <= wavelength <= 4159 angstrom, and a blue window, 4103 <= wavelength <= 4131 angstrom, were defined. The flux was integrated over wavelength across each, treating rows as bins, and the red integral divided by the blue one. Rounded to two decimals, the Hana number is 0.86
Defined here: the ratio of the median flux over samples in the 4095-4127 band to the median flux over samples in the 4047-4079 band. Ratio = 1.10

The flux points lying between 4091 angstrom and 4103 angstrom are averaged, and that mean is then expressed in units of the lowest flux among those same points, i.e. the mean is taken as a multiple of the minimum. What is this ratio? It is 1.18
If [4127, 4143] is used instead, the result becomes 1.07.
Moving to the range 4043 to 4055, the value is 1.15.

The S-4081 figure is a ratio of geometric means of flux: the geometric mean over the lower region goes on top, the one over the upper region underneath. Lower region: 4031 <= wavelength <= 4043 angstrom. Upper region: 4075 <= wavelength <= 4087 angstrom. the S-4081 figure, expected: 1.0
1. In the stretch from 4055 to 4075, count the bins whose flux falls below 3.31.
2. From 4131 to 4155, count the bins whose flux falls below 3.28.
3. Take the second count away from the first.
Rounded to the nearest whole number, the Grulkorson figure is -2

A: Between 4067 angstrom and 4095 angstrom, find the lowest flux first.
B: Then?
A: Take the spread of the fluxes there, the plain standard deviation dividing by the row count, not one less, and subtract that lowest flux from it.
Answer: -2.61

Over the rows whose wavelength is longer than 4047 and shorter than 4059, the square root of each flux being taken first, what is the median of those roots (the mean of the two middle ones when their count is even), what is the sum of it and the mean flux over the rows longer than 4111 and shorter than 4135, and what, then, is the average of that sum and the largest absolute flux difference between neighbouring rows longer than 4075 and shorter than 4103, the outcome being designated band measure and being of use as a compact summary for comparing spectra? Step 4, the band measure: 3.32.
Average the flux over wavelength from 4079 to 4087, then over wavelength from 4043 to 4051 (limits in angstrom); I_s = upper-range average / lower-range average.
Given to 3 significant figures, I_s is 1.05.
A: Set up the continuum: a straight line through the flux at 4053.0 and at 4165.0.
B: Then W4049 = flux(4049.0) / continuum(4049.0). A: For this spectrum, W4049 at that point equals 1.01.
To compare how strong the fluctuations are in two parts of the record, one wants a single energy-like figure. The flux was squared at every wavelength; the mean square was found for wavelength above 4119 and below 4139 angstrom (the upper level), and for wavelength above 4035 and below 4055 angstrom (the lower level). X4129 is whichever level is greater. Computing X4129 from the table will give 11.2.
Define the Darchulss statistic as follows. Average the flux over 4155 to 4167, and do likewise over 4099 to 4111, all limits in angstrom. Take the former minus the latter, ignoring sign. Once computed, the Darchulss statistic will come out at 0.78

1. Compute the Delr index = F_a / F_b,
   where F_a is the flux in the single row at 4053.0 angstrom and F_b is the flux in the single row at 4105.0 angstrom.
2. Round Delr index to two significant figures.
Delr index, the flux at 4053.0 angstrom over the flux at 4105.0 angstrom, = 0.74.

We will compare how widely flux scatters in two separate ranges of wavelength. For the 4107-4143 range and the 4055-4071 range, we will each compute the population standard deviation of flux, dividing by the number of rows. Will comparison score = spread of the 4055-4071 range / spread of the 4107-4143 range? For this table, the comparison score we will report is 1.01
